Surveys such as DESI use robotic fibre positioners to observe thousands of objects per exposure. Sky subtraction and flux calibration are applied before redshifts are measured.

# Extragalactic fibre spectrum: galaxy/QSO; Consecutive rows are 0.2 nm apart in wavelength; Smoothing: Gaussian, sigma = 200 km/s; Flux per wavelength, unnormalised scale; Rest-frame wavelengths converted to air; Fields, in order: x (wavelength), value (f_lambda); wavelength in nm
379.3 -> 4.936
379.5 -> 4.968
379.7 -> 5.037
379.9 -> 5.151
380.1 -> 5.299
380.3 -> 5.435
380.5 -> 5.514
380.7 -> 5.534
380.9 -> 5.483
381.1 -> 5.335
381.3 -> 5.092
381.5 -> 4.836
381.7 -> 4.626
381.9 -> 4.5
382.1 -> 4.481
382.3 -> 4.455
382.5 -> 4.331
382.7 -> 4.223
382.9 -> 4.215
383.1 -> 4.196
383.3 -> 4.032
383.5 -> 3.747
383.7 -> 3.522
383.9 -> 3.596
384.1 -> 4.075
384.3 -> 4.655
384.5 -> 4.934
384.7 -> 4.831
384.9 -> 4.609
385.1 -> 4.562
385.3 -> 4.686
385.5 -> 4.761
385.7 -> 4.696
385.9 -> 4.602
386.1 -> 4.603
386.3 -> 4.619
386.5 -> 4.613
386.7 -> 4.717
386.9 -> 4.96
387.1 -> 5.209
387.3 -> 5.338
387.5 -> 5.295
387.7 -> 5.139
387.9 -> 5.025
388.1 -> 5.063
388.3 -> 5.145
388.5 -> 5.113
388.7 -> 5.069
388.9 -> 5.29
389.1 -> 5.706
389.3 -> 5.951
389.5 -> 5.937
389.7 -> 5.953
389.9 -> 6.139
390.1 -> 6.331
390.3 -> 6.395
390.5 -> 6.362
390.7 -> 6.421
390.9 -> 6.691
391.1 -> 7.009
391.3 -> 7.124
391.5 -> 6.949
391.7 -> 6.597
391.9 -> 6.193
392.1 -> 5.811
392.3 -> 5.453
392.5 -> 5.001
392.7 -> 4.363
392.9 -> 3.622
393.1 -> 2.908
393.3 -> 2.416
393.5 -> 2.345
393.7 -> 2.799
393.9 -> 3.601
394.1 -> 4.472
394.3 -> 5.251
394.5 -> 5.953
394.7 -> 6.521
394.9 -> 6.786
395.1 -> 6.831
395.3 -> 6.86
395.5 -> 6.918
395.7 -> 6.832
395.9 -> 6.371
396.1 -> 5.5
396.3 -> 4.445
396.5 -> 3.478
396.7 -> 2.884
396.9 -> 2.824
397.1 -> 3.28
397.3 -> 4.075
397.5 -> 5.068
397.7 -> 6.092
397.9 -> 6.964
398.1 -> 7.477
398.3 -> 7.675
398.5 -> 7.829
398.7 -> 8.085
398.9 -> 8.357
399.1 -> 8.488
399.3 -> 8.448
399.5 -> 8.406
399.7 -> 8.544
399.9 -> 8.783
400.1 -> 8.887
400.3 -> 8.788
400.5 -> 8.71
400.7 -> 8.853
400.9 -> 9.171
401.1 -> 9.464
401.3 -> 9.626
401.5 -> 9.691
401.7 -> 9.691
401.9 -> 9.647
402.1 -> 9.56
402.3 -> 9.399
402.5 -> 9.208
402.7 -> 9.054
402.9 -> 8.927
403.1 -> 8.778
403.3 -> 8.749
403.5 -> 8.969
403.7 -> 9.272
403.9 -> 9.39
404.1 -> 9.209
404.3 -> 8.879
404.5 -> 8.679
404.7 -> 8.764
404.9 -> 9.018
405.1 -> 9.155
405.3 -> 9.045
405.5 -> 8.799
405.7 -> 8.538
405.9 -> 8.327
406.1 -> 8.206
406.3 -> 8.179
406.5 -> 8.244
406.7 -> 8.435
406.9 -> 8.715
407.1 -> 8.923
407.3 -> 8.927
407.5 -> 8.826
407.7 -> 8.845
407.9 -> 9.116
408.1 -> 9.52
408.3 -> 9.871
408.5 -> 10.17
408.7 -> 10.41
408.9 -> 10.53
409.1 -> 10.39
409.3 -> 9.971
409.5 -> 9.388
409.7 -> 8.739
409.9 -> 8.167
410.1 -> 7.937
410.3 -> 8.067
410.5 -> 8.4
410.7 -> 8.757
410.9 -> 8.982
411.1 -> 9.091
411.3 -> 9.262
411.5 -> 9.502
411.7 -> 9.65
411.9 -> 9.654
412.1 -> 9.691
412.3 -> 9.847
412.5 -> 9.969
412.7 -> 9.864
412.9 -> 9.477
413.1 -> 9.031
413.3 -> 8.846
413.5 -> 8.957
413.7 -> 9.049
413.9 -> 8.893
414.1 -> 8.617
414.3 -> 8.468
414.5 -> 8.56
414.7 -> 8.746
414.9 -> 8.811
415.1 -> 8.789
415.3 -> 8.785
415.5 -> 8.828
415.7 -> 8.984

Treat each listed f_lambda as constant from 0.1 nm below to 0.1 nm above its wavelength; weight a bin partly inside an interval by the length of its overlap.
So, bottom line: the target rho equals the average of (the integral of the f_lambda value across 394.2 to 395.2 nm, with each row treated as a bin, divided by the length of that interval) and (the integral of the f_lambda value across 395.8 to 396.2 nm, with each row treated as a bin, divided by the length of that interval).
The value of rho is 6.1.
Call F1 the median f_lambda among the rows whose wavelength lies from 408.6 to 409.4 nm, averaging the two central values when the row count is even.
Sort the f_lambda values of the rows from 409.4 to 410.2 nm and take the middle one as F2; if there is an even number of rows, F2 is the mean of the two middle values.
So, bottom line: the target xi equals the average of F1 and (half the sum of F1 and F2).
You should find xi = 10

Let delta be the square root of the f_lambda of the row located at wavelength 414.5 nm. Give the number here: 2.93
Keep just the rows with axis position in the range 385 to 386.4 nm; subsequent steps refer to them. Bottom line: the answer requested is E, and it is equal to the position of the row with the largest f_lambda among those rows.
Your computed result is 385.5 nm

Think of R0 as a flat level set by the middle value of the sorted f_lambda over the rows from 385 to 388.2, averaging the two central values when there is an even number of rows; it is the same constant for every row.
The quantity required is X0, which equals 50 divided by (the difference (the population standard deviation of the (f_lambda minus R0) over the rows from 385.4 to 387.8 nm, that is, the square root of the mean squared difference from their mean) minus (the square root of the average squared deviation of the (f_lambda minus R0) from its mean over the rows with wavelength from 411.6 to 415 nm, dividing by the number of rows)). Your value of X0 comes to -232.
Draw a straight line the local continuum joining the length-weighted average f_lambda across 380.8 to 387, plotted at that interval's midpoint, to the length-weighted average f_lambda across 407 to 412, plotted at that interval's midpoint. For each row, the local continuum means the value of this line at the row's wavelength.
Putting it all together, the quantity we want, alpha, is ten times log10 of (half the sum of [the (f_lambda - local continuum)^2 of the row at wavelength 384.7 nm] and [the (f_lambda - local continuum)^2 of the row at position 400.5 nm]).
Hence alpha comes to -1.9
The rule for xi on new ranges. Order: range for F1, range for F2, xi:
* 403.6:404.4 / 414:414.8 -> 9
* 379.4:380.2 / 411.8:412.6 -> 6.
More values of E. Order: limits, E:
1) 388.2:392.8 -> 391.3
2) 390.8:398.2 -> 398.1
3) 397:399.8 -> 399.7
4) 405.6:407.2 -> 407.1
